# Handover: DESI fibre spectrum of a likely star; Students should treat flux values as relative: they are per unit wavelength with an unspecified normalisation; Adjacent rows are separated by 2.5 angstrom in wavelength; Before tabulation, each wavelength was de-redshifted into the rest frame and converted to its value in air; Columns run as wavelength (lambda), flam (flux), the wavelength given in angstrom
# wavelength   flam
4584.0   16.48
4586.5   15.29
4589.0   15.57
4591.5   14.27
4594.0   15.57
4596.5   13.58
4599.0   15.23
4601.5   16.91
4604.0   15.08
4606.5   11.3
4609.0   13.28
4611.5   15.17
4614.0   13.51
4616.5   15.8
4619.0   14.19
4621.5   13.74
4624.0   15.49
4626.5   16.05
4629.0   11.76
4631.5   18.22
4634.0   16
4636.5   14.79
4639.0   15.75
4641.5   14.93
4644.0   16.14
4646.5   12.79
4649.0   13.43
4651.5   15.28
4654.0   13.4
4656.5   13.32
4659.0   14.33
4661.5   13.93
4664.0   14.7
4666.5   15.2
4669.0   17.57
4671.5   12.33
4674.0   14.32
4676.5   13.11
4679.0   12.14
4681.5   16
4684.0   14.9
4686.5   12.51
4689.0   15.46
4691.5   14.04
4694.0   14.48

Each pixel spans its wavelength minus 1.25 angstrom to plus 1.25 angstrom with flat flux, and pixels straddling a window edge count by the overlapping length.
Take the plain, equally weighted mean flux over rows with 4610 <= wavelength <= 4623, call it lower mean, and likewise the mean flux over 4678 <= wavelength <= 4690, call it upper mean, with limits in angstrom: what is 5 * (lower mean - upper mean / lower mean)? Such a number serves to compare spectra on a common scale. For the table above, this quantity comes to 67.5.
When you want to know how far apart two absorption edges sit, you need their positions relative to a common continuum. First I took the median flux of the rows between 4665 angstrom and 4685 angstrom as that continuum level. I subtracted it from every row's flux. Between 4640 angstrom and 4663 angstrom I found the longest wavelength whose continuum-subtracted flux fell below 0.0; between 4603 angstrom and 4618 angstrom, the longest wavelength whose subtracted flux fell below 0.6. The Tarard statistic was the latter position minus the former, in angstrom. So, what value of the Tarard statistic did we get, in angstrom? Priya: -47.5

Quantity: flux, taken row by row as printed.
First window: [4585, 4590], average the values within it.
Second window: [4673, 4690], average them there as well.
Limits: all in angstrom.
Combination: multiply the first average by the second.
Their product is 217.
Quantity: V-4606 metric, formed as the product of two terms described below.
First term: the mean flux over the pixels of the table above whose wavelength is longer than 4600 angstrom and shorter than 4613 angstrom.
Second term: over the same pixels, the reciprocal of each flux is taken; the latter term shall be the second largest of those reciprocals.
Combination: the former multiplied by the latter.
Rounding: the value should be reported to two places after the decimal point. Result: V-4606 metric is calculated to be 1.08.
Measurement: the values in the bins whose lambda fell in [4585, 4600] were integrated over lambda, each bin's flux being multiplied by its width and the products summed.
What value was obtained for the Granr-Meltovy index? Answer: 224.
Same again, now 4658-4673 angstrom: 220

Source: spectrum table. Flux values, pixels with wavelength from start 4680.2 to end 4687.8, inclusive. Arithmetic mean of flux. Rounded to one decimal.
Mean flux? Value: 14.5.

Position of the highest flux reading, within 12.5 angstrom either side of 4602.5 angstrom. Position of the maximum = 4601.5 angstrom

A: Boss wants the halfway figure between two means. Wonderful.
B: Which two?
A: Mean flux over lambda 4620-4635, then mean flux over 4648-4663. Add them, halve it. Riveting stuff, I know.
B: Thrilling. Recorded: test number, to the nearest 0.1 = 14.6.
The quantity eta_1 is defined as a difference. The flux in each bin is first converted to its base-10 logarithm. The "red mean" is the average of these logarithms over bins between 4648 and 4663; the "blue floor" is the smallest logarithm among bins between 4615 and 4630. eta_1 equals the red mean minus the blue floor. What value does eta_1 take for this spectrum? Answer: 0.07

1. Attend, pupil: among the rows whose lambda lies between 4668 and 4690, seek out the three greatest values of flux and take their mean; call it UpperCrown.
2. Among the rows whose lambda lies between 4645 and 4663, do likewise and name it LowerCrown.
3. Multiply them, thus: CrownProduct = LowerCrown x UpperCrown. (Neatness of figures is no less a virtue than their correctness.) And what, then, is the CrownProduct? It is 237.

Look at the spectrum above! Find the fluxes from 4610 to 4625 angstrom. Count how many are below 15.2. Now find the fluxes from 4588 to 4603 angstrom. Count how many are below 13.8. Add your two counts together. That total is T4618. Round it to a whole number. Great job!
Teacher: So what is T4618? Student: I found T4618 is 5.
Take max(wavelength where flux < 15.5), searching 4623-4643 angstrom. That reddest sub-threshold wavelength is 4641.5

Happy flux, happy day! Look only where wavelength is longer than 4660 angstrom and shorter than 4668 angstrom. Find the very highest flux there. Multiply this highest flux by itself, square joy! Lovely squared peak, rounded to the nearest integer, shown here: 231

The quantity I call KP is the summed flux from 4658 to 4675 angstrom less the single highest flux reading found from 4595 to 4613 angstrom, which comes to 85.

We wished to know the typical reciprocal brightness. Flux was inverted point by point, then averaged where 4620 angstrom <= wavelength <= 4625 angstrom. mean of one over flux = 0.069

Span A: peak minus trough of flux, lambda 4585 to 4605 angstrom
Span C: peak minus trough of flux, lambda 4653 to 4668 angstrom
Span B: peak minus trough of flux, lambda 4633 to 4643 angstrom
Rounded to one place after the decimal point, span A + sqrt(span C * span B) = 4.8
